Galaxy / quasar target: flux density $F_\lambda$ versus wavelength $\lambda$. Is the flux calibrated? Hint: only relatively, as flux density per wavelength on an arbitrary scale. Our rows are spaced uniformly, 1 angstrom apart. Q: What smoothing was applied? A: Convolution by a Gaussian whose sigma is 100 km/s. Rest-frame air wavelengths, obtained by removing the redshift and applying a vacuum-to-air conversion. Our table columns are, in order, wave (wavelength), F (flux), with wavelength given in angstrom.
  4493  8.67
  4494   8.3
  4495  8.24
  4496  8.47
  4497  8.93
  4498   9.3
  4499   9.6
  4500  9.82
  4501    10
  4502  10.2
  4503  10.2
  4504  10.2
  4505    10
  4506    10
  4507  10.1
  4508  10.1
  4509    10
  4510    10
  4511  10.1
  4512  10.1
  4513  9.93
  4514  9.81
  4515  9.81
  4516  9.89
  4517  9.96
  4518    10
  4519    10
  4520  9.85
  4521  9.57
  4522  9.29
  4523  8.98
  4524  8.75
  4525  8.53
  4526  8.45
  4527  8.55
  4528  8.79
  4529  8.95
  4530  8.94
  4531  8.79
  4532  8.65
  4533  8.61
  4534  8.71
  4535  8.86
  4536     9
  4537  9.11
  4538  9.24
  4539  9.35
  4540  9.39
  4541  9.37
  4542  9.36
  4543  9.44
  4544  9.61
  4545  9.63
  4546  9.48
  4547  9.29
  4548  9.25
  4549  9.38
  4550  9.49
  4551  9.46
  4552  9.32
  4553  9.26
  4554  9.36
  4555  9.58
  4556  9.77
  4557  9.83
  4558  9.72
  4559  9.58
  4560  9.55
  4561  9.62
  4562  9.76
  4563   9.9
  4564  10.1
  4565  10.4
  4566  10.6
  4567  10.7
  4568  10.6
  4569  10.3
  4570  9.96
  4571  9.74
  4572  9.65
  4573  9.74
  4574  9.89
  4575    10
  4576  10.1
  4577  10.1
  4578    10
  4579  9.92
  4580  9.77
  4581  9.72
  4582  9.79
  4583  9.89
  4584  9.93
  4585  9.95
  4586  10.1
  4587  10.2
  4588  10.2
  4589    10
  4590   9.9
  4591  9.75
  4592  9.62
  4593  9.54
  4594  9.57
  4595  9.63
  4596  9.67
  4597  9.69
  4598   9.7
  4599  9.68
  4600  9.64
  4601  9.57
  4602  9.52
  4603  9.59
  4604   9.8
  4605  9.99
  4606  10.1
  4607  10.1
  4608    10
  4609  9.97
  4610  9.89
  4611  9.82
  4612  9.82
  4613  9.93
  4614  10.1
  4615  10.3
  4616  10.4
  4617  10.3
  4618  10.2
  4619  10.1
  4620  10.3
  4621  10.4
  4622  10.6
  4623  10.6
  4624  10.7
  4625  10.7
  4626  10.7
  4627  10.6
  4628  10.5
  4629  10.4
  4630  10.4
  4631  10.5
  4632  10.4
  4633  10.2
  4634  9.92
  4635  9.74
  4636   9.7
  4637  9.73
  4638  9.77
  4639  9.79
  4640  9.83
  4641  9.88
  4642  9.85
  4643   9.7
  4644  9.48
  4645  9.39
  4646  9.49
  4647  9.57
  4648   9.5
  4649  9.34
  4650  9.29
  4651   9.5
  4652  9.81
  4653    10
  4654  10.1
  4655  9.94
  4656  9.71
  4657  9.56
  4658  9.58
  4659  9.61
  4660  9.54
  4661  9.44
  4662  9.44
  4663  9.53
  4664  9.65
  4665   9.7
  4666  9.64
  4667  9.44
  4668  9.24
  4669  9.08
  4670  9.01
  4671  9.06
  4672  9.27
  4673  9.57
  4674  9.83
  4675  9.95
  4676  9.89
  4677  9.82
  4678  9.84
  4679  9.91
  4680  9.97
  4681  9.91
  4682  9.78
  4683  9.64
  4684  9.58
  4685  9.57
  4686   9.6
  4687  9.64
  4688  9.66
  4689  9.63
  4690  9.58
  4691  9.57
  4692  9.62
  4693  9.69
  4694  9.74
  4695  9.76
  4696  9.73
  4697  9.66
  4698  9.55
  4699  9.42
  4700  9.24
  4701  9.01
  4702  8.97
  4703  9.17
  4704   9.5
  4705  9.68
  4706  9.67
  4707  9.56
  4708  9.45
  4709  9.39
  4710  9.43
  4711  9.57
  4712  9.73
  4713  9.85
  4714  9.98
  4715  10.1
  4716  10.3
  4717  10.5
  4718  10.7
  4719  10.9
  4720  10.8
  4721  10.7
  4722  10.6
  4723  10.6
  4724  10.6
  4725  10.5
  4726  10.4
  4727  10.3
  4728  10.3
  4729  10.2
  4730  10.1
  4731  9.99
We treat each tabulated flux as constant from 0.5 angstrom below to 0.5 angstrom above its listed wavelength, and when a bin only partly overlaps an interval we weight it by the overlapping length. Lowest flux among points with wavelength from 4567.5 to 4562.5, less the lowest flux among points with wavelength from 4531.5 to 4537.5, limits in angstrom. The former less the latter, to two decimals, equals 1.29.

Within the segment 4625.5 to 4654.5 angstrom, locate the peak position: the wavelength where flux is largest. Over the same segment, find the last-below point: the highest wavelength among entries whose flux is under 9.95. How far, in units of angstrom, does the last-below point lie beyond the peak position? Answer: 26 angstrom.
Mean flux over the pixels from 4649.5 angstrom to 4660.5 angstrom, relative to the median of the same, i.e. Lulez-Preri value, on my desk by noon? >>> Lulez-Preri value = 1.01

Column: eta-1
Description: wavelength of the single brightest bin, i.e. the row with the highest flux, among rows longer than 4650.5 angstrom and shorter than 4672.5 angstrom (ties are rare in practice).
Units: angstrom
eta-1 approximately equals 4654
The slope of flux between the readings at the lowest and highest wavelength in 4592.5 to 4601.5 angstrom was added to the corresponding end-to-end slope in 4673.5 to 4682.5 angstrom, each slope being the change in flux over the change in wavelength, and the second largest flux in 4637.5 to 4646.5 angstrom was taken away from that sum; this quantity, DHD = -9.9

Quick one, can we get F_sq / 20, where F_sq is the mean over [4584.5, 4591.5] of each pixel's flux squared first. 5.0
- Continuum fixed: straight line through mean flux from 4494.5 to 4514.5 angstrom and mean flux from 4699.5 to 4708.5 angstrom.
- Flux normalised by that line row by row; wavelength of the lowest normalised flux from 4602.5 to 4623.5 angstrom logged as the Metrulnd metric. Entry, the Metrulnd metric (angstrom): 4603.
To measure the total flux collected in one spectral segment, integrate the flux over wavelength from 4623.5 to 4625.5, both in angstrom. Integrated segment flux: 21.4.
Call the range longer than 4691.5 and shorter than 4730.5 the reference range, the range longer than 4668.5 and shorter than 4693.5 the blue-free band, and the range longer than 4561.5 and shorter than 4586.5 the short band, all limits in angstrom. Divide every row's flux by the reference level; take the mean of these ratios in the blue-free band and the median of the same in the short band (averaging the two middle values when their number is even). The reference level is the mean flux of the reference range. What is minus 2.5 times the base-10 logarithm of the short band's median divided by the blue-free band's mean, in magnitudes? -0.036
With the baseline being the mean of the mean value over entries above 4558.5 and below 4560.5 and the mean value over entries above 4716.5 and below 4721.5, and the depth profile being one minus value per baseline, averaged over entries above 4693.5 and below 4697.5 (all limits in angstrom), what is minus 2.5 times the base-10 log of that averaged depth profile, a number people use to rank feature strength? 3.46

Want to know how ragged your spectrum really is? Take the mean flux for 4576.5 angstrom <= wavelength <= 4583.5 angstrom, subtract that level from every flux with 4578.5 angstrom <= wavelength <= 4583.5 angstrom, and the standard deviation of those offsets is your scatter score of 0.08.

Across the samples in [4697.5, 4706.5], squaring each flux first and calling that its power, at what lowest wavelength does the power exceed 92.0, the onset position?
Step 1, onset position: 4705 angstrom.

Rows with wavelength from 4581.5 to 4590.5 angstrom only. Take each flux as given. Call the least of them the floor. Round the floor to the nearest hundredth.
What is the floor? 9.79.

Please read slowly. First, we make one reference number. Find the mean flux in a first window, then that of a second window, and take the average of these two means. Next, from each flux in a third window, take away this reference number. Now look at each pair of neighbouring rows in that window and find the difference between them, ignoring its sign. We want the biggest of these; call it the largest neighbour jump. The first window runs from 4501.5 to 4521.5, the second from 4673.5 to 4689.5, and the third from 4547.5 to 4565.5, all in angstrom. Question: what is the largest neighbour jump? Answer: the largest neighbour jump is 0.30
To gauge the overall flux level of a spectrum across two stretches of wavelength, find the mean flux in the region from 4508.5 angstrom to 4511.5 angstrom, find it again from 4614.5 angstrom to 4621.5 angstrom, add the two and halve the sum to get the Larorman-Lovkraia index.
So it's 10.16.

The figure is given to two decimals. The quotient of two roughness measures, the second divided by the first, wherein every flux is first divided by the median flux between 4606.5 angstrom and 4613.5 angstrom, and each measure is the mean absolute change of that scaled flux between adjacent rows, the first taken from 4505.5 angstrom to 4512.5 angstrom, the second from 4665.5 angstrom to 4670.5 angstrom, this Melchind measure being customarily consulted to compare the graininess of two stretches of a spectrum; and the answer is 3.15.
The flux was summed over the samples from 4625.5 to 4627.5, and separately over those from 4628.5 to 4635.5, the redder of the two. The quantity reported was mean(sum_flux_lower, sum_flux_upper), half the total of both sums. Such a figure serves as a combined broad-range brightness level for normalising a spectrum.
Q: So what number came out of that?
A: 46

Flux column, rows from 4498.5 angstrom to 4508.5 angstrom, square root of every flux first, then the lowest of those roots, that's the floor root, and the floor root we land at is 3.10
